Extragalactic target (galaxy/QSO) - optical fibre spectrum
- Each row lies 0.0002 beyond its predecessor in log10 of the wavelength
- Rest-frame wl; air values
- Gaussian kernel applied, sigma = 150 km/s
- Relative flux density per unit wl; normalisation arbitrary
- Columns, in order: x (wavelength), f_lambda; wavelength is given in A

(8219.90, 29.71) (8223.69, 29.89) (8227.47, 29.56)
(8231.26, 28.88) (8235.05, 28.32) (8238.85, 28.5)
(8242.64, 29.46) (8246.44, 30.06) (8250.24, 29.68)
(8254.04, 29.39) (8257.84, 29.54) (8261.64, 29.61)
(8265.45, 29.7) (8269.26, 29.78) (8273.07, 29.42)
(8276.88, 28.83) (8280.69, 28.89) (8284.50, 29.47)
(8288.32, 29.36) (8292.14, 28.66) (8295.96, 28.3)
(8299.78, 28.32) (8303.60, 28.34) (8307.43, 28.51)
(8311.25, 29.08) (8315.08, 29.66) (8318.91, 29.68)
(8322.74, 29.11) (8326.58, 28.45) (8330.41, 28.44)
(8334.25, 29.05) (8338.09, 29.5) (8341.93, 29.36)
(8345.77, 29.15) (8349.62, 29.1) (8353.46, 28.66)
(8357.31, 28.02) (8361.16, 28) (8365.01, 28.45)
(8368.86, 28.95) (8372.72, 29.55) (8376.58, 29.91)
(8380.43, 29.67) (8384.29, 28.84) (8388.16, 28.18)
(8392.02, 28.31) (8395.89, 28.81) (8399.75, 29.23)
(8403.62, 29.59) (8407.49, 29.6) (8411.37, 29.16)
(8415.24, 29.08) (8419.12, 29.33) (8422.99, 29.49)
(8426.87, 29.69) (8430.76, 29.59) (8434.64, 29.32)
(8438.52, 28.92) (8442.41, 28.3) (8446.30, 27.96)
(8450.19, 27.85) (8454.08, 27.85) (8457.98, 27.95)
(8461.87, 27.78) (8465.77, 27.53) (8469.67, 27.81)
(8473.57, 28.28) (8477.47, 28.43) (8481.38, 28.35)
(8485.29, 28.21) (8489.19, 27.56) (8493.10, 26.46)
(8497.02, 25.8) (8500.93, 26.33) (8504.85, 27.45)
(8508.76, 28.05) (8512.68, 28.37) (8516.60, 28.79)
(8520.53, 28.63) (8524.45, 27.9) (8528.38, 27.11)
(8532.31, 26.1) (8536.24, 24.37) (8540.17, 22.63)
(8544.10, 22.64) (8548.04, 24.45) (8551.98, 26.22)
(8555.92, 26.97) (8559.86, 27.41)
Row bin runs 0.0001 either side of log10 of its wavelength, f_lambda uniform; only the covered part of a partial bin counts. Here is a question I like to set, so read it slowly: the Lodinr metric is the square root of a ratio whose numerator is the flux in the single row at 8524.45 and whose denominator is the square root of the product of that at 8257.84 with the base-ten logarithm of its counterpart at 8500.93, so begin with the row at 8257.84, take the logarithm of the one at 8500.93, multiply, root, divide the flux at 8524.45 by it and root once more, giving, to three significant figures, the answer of 2.08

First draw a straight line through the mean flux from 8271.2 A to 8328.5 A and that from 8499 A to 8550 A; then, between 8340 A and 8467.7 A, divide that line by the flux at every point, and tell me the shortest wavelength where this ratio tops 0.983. 8353.46 A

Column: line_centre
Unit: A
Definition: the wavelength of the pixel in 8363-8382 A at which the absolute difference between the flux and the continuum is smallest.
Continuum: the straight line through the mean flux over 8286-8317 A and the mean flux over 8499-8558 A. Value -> 8365.01 A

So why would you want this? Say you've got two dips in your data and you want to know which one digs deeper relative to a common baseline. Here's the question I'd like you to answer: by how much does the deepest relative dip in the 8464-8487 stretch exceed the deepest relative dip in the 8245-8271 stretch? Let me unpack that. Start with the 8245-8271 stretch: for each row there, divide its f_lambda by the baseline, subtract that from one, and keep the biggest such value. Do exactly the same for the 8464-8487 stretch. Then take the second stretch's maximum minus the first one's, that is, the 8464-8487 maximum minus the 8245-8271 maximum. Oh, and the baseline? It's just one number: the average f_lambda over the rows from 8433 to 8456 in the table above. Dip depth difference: 0.066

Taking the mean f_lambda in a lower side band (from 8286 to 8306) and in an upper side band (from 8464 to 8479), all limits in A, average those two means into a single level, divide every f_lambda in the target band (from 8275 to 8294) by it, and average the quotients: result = 1.03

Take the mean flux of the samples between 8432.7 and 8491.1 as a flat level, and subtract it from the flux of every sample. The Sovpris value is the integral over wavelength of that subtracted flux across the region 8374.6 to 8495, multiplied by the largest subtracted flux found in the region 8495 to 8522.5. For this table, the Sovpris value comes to 37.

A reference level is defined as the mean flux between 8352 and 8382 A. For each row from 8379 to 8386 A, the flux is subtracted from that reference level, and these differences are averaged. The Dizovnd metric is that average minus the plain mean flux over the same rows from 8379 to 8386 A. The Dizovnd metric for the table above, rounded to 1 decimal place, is -29.6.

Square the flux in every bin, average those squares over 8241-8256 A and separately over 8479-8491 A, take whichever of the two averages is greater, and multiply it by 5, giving 4395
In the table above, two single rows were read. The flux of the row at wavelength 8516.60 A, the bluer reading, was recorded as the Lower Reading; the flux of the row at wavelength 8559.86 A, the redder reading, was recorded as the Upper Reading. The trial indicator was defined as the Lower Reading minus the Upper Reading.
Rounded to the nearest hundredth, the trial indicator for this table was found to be 1.38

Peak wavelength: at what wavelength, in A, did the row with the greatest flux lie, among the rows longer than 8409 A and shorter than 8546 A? 8426.87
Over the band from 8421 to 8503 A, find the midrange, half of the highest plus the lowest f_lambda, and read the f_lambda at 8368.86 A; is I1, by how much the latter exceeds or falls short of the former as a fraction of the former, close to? 0.04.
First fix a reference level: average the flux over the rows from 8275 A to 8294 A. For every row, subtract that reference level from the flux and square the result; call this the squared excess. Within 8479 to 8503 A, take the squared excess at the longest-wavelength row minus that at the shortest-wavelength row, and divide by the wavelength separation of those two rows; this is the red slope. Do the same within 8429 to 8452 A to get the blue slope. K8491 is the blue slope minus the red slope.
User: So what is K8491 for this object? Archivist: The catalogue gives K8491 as -0.29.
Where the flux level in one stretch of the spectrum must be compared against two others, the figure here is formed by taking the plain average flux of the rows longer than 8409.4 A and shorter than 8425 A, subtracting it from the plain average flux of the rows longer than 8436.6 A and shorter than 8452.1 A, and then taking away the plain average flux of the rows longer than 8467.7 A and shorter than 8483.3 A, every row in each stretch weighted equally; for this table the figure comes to -29.2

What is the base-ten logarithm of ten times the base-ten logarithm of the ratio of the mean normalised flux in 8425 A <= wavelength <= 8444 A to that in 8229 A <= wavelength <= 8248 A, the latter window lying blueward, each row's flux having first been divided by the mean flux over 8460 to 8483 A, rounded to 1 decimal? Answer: -1.7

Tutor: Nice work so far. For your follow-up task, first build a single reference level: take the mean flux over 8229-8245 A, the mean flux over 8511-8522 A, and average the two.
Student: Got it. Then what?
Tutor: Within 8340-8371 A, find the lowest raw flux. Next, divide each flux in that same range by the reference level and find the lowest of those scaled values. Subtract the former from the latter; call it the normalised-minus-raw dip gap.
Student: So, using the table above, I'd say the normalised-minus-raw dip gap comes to -27.0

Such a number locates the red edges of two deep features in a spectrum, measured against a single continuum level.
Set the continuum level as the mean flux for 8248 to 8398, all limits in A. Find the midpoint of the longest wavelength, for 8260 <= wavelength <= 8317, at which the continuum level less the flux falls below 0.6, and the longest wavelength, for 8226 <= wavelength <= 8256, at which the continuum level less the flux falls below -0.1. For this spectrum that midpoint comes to 8284.6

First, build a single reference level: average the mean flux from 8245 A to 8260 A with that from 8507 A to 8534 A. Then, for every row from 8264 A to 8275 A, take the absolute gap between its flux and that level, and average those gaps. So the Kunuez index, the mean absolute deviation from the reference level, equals 0.87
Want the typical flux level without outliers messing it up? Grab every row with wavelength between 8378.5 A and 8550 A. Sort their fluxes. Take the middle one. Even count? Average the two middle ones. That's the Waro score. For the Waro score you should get 28.2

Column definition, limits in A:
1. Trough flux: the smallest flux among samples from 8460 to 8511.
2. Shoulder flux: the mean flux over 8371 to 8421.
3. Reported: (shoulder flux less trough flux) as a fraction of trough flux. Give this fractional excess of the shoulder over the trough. 0.13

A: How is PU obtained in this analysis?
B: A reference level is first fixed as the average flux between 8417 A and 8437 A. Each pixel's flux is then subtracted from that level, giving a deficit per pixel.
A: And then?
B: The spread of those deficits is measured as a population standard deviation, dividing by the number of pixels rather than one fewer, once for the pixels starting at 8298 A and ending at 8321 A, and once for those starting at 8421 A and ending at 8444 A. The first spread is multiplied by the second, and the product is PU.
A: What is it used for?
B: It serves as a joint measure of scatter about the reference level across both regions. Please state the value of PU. 0.28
